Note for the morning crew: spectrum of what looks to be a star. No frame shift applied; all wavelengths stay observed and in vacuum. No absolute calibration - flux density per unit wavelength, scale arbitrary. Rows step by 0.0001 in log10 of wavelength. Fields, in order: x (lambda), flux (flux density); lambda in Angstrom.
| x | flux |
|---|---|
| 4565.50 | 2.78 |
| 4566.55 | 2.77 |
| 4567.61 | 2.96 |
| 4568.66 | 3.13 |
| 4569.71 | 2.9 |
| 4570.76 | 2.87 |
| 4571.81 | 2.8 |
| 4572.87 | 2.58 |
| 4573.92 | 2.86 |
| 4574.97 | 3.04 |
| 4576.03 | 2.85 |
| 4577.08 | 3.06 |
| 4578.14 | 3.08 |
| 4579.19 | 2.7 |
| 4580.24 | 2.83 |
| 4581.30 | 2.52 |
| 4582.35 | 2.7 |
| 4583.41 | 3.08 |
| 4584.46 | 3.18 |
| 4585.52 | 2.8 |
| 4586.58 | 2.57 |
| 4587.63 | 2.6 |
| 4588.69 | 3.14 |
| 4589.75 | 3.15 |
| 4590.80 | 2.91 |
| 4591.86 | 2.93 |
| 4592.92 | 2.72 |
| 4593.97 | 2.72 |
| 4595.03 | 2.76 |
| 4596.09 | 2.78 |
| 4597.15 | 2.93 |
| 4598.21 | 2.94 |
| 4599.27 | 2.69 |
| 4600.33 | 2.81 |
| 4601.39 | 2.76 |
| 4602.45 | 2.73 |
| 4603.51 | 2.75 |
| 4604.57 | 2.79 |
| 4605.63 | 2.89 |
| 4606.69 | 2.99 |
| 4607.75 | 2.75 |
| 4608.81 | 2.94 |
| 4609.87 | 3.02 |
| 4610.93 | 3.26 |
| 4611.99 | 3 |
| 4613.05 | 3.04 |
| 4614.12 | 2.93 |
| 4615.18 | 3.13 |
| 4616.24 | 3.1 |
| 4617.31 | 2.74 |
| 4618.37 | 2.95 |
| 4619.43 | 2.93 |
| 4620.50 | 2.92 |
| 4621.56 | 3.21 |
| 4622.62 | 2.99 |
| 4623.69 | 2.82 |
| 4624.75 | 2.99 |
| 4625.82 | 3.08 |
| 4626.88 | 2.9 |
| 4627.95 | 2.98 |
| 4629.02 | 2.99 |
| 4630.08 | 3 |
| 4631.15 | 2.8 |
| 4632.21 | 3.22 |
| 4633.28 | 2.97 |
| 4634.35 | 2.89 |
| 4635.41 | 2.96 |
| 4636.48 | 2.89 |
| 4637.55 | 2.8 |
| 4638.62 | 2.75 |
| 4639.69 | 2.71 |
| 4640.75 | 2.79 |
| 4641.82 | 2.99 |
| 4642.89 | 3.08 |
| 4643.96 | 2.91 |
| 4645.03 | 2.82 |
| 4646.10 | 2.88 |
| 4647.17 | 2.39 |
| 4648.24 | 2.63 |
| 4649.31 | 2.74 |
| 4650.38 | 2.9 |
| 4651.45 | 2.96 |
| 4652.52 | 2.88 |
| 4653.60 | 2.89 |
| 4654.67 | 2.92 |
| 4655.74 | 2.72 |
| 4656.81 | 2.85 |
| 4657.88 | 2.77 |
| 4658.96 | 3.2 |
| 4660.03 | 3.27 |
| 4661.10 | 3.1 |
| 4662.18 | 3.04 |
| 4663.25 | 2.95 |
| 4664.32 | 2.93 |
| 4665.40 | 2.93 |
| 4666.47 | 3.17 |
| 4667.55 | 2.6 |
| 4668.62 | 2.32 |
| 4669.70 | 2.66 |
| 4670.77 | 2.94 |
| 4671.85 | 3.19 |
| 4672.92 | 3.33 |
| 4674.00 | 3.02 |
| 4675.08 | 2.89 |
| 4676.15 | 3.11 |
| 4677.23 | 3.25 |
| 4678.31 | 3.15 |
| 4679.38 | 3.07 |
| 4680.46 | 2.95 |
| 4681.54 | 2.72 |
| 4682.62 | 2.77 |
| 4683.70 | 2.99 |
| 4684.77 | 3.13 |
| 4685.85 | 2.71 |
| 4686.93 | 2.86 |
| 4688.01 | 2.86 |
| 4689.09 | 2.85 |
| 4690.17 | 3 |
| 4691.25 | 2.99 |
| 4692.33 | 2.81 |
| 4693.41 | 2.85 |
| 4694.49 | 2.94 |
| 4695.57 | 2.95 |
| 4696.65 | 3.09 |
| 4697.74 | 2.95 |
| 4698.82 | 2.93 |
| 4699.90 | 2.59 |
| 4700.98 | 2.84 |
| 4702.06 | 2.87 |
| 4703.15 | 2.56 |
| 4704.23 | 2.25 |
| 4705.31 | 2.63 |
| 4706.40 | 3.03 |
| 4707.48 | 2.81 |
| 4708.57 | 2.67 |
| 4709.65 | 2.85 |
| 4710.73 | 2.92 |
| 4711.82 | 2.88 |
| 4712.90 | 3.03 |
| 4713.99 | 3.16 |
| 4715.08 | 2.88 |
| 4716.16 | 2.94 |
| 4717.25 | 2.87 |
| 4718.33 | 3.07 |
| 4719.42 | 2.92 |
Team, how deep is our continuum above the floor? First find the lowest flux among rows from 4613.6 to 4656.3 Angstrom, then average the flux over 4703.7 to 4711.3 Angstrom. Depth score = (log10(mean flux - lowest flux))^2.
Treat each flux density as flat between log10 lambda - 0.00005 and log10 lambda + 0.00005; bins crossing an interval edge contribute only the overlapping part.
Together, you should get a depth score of 0.21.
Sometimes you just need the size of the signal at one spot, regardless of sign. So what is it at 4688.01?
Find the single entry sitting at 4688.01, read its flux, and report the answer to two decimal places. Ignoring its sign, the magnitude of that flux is 2.86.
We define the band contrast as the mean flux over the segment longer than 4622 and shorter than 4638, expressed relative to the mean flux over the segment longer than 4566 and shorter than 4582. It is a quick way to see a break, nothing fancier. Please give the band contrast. 1.03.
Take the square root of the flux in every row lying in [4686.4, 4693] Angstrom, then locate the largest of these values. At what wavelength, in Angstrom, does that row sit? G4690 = 4690.17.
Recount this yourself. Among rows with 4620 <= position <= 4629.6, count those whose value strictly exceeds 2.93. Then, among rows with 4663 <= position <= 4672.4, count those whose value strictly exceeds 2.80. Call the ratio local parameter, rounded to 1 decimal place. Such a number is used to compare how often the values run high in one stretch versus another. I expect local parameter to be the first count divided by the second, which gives 1.0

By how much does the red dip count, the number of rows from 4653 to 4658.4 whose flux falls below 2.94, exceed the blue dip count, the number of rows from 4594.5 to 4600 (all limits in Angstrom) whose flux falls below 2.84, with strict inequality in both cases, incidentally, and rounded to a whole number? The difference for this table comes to 2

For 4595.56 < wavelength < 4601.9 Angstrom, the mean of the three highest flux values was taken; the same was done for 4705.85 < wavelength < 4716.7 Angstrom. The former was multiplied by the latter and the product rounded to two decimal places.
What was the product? 8.89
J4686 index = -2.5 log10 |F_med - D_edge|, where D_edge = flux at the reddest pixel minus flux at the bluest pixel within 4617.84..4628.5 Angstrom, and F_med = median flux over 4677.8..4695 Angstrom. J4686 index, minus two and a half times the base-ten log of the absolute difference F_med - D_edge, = -1.14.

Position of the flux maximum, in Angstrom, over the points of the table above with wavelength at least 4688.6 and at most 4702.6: 4696.65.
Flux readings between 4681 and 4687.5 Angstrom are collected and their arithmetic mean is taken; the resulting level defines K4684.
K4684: 2.86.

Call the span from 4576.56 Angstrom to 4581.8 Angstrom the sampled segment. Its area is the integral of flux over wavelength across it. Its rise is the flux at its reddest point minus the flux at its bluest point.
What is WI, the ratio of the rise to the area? -0.036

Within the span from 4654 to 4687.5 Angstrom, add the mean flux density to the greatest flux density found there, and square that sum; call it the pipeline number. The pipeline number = 39.5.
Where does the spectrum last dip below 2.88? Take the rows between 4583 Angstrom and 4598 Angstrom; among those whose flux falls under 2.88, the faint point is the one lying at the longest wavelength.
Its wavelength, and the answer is 4596.09 Angstrom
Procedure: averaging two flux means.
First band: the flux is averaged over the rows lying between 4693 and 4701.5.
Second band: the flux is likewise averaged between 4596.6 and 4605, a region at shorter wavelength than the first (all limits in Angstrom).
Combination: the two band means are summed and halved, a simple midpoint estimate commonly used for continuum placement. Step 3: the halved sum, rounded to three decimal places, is 2.846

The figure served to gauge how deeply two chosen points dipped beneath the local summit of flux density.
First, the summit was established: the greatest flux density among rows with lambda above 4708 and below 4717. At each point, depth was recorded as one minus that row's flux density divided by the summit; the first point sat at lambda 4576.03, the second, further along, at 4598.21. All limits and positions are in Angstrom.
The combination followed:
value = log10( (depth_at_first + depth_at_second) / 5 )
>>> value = -1.47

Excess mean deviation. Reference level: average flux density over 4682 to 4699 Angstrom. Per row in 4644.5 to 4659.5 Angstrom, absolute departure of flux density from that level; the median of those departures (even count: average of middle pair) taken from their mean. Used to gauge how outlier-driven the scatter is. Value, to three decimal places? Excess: 0.057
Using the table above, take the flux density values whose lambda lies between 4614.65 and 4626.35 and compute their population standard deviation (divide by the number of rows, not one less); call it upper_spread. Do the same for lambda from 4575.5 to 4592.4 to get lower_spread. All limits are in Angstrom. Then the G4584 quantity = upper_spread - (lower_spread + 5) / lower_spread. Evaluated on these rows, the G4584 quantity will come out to -24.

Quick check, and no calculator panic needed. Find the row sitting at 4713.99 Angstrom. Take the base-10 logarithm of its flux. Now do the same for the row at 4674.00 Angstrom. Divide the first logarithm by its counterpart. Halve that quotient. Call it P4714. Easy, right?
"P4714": 0.520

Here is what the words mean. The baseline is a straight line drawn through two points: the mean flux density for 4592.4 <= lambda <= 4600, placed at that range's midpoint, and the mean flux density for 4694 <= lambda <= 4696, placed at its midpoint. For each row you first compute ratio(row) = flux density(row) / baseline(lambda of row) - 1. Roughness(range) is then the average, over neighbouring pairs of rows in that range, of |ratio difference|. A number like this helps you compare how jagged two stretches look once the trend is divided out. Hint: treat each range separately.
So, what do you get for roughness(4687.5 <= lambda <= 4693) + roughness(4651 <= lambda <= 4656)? 0.058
